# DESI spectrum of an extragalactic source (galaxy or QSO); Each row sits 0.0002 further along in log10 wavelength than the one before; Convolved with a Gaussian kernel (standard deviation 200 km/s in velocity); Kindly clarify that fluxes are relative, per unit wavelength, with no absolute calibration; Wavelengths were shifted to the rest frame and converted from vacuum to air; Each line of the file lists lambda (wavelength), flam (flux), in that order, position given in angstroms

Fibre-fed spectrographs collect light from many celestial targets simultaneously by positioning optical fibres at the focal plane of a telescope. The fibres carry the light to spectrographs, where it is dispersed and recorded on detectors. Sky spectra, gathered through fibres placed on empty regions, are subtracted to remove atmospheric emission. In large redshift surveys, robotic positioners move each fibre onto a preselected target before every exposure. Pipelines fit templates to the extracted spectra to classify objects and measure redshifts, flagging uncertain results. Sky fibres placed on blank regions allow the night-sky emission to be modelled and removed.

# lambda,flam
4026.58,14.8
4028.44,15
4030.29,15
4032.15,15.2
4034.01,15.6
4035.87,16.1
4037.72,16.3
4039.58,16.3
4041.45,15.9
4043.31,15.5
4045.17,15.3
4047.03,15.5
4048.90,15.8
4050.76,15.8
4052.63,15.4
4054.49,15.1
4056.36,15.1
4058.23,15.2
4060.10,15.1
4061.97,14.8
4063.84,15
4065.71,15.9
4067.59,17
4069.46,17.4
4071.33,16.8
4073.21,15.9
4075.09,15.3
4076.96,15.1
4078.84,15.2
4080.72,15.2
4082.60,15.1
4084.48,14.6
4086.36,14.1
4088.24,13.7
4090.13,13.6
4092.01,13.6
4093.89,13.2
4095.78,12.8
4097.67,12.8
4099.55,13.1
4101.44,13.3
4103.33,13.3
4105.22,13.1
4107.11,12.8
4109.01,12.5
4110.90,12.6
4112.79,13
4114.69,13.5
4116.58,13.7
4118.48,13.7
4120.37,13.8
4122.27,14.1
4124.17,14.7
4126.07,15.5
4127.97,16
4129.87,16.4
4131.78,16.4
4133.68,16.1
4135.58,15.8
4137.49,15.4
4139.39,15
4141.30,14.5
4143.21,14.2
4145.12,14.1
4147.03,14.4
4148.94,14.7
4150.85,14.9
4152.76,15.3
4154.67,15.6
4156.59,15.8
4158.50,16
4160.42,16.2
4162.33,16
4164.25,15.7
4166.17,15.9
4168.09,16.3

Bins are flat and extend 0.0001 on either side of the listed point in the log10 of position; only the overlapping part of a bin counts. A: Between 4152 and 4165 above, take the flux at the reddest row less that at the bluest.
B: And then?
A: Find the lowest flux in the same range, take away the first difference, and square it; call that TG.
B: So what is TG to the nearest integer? 222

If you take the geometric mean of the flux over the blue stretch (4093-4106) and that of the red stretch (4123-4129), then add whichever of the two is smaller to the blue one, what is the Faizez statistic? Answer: 26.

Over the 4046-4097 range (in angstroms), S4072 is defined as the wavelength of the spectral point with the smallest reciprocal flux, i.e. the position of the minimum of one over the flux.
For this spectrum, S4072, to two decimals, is 4069.46 angstroms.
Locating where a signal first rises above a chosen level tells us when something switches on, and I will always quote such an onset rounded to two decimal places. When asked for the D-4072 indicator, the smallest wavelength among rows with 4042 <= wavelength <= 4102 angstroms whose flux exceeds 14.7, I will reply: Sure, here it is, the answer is 4043.31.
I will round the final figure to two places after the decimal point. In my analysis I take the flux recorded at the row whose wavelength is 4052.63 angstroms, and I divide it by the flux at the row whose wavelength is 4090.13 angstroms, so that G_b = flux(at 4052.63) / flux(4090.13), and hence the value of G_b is 1.13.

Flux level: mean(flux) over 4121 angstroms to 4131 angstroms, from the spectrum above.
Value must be 15.3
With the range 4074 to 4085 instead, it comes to 15.1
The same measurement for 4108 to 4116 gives 12.9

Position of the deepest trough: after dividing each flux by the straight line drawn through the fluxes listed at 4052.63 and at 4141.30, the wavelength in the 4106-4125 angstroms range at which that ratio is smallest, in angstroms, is 4109.01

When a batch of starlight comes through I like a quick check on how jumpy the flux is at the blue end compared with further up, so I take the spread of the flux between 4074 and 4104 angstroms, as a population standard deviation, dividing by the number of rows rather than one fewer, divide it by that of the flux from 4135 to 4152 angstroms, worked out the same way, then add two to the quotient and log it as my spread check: 3.7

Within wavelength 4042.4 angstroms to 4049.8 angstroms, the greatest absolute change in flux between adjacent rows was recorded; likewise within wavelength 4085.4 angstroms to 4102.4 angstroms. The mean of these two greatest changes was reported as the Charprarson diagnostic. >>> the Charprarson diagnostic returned 0.35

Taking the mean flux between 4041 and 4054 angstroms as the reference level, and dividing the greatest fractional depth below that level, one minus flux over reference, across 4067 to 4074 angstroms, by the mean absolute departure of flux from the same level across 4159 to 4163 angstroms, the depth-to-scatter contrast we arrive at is -0.04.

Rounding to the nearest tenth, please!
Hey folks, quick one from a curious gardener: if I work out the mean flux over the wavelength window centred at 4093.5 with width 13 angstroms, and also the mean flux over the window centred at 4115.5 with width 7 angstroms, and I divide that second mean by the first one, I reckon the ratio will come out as 1.0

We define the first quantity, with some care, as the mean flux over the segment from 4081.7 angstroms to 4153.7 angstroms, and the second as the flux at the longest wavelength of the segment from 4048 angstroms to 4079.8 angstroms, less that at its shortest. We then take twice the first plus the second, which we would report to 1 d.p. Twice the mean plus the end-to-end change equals 27.8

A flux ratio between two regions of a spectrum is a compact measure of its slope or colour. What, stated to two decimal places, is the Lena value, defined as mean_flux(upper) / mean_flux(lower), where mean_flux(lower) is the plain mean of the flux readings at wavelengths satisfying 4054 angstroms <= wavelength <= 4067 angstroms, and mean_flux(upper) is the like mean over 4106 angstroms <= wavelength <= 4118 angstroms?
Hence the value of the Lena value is 0.86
